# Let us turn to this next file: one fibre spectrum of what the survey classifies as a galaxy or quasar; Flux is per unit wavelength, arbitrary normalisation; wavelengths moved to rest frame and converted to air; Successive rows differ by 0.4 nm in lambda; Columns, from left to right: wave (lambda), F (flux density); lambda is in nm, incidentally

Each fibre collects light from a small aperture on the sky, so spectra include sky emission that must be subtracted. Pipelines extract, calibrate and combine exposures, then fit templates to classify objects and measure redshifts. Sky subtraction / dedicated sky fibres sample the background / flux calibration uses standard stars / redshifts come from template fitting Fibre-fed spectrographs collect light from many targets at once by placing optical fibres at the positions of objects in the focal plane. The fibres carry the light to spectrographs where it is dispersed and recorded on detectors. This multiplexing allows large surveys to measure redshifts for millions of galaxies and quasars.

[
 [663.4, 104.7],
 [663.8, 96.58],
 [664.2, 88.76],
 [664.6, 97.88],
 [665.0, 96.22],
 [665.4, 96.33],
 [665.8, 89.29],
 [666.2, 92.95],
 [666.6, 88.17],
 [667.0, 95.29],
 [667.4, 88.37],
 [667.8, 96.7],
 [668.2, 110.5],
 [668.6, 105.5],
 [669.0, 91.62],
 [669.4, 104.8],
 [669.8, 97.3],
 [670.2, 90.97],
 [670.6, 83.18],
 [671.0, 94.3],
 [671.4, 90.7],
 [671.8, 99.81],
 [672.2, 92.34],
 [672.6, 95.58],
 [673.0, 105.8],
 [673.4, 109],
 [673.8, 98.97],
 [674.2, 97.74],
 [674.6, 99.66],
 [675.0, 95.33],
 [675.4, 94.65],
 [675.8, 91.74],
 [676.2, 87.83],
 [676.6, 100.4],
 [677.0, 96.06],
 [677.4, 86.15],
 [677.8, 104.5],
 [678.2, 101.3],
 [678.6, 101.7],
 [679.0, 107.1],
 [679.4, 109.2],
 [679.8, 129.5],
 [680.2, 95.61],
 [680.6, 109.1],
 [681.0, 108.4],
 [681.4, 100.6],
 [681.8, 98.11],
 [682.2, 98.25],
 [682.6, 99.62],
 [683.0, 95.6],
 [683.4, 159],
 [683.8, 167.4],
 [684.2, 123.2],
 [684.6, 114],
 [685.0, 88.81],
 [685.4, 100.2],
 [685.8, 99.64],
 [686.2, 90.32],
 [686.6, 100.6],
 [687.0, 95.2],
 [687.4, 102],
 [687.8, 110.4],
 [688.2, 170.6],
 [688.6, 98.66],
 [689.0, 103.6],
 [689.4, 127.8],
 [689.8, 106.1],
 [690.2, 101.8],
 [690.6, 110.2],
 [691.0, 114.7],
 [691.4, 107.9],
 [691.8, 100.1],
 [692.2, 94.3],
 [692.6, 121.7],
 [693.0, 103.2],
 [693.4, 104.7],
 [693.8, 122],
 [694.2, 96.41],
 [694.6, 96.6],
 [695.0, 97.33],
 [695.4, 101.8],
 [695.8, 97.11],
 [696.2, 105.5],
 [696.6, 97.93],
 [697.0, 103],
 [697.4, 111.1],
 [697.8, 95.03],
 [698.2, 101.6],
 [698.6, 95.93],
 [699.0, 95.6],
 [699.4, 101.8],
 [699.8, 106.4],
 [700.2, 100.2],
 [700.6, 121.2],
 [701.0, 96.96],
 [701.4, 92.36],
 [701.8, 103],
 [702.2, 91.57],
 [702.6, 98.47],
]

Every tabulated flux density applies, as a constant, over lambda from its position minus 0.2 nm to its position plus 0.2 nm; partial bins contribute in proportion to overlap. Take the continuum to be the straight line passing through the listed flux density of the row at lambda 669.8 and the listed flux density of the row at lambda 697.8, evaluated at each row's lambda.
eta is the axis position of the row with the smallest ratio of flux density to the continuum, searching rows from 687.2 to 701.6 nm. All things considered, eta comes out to 701.4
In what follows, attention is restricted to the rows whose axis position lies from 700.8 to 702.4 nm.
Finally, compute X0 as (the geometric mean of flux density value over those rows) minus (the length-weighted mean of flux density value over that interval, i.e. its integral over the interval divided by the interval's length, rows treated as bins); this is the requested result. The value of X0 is -0.11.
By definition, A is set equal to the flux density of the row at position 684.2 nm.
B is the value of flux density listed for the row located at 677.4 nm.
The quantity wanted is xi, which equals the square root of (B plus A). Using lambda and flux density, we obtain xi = 14.5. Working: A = 123.2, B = 86.15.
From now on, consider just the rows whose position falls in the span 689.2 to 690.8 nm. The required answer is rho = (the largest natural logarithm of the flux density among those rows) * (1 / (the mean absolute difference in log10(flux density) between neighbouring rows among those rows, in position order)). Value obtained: 109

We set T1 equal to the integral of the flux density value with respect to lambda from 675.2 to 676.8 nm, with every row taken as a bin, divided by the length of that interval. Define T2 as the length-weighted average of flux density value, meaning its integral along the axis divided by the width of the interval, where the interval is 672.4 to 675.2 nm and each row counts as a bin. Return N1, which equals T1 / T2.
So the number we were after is 0.93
